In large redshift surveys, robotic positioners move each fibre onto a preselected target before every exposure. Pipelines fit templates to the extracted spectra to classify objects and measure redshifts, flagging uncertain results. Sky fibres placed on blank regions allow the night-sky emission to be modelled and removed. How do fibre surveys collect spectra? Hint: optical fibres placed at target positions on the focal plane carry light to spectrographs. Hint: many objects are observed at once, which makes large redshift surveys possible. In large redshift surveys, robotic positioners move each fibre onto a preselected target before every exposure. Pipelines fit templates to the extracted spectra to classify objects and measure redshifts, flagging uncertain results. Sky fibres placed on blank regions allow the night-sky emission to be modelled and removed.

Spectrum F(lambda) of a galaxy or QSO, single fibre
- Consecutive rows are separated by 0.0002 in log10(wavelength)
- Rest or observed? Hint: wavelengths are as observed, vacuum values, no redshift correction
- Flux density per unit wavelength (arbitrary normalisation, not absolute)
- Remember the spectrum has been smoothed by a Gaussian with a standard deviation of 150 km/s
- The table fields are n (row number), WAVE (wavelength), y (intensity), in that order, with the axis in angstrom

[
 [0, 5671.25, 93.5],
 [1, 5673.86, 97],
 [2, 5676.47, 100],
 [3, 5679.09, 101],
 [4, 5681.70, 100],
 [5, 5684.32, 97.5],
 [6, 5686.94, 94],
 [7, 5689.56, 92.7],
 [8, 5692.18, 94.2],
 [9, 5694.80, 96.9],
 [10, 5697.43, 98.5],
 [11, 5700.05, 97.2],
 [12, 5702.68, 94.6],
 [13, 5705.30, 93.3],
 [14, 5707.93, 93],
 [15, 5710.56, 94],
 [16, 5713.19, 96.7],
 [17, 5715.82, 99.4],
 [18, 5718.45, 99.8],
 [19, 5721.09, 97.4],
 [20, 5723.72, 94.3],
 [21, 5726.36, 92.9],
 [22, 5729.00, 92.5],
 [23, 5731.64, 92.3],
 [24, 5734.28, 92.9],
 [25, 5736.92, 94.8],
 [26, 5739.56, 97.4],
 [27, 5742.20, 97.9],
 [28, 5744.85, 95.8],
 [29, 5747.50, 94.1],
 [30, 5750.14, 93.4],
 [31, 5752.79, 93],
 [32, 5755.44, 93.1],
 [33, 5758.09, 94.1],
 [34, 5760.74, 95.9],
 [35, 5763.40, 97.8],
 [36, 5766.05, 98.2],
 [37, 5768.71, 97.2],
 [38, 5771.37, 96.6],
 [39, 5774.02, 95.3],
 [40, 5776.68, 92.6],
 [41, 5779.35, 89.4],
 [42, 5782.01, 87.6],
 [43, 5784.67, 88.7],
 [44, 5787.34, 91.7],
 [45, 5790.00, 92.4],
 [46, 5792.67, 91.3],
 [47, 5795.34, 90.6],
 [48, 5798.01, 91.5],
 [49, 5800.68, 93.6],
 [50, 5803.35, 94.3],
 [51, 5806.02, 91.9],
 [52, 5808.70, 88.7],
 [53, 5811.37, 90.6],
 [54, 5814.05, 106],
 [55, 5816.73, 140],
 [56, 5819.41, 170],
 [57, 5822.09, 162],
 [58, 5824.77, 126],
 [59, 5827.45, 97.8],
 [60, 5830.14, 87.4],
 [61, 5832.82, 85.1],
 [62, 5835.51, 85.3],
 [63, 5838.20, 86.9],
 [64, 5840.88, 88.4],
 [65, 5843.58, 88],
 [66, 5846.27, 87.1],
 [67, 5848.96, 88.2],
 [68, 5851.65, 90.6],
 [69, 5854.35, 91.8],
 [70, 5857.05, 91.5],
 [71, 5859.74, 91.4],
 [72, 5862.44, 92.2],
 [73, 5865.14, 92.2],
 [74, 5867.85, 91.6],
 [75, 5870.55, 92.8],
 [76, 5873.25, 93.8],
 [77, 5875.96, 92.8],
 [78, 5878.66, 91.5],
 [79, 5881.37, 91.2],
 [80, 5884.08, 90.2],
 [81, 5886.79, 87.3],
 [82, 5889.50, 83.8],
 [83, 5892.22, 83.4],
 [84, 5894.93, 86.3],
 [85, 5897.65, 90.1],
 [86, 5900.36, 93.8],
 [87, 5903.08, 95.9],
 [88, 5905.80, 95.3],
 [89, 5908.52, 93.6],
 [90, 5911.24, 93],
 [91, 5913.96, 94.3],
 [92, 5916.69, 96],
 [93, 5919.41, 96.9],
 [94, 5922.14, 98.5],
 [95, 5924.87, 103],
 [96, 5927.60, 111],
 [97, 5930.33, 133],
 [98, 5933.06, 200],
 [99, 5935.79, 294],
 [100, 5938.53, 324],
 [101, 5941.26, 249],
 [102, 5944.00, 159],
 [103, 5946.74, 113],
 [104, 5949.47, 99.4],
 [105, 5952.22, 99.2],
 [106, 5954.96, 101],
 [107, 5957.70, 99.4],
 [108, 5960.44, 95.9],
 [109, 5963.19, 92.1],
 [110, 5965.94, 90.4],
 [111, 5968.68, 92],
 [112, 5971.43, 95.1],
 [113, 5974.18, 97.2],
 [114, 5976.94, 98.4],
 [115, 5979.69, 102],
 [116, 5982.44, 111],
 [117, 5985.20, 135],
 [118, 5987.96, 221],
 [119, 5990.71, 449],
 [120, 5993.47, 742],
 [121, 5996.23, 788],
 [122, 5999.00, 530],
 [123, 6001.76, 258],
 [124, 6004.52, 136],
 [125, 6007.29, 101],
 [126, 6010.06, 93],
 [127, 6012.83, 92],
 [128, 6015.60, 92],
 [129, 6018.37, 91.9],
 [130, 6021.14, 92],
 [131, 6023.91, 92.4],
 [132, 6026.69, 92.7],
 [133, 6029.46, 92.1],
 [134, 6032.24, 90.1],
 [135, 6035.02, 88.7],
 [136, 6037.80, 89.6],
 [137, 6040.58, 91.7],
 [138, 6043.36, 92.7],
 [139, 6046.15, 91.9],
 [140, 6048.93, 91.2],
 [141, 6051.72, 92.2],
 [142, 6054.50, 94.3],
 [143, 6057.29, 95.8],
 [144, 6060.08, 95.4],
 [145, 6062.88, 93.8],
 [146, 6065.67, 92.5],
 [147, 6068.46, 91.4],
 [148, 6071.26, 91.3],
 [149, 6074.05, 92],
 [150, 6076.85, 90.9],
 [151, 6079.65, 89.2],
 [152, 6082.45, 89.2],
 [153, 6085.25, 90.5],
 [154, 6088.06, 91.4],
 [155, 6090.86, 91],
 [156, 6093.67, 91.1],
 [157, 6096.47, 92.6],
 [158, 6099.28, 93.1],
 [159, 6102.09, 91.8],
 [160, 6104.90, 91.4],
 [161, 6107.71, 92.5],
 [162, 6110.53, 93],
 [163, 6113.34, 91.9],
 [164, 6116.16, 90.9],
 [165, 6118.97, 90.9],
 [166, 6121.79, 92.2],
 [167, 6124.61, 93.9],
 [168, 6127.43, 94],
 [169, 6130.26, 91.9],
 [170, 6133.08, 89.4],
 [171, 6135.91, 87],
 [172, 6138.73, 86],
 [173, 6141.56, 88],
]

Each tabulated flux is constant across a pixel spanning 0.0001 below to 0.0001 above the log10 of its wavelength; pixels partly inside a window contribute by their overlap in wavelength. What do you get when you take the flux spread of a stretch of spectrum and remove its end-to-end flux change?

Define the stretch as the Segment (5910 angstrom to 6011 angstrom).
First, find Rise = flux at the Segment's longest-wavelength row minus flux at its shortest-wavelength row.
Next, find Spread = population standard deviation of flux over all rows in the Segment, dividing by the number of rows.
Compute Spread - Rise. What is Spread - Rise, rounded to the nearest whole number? 171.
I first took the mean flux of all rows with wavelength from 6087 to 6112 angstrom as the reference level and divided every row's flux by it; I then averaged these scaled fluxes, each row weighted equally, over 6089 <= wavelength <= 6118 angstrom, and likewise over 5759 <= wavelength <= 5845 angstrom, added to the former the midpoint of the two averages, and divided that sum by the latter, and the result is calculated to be 1.89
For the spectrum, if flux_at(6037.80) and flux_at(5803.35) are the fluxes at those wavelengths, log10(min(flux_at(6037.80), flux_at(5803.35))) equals 1.95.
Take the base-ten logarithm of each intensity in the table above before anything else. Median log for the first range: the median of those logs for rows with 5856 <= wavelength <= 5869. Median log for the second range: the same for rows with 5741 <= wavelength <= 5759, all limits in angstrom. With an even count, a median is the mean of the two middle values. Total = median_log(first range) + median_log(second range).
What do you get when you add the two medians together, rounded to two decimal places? 3.94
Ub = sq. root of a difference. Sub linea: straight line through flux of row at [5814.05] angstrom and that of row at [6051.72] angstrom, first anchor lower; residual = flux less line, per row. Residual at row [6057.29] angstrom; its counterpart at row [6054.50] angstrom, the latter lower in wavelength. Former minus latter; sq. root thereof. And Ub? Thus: 1.3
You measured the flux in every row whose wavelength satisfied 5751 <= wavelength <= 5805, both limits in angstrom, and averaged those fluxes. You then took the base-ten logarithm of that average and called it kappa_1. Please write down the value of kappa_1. 1.97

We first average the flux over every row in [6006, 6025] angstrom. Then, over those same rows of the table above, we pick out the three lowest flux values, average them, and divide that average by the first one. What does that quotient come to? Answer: 0.984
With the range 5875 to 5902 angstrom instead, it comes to 0.949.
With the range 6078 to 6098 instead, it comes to 0.988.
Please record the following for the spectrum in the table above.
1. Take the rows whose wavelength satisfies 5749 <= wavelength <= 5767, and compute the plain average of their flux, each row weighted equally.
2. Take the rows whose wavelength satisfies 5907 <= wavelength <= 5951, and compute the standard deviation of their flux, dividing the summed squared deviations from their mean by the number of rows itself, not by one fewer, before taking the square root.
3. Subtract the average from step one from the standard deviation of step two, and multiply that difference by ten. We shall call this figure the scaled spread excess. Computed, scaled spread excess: -204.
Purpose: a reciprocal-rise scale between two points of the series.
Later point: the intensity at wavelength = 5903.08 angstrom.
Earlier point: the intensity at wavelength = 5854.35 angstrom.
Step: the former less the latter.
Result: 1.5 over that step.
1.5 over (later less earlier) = 0.4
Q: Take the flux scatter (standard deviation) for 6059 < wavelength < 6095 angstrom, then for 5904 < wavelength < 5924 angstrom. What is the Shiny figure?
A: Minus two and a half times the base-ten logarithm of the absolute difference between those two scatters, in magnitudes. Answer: 2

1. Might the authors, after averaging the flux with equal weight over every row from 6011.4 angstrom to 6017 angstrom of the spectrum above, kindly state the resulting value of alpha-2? 92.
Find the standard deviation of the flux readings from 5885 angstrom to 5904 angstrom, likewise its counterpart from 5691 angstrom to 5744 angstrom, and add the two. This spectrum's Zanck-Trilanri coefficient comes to 7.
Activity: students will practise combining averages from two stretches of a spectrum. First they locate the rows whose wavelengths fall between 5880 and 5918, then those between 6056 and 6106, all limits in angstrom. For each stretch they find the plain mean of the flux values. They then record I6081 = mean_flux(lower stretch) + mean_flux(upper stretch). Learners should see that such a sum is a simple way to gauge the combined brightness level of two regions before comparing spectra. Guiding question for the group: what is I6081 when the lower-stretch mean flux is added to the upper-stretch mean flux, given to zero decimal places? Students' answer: 183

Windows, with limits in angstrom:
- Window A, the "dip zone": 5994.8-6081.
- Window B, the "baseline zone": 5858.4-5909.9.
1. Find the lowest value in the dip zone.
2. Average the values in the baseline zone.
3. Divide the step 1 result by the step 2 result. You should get 0.975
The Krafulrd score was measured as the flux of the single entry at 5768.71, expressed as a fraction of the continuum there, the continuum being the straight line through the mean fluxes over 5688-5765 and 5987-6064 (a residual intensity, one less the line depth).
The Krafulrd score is 0.91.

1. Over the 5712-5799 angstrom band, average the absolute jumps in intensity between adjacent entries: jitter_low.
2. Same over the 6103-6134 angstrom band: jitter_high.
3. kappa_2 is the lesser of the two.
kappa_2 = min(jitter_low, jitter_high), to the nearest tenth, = 1.1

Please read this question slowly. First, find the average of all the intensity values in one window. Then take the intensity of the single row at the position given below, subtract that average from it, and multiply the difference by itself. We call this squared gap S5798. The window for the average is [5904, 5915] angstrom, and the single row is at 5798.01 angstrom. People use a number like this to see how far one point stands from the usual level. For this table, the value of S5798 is 7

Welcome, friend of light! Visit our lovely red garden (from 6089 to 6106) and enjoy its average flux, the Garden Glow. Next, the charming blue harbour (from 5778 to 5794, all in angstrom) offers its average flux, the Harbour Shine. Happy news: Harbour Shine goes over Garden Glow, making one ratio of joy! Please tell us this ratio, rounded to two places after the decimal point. 0.98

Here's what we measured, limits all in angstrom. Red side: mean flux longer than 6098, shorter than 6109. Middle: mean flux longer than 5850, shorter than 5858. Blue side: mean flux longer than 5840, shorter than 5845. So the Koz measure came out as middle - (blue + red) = -89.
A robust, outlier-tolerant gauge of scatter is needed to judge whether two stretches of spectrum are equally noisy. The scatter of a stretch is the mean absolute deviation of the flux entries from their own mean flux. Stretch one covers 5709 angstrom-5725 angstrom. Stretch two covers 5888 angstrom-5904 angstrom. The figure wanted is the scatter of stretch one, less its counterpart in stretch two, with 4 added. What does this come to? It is 2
